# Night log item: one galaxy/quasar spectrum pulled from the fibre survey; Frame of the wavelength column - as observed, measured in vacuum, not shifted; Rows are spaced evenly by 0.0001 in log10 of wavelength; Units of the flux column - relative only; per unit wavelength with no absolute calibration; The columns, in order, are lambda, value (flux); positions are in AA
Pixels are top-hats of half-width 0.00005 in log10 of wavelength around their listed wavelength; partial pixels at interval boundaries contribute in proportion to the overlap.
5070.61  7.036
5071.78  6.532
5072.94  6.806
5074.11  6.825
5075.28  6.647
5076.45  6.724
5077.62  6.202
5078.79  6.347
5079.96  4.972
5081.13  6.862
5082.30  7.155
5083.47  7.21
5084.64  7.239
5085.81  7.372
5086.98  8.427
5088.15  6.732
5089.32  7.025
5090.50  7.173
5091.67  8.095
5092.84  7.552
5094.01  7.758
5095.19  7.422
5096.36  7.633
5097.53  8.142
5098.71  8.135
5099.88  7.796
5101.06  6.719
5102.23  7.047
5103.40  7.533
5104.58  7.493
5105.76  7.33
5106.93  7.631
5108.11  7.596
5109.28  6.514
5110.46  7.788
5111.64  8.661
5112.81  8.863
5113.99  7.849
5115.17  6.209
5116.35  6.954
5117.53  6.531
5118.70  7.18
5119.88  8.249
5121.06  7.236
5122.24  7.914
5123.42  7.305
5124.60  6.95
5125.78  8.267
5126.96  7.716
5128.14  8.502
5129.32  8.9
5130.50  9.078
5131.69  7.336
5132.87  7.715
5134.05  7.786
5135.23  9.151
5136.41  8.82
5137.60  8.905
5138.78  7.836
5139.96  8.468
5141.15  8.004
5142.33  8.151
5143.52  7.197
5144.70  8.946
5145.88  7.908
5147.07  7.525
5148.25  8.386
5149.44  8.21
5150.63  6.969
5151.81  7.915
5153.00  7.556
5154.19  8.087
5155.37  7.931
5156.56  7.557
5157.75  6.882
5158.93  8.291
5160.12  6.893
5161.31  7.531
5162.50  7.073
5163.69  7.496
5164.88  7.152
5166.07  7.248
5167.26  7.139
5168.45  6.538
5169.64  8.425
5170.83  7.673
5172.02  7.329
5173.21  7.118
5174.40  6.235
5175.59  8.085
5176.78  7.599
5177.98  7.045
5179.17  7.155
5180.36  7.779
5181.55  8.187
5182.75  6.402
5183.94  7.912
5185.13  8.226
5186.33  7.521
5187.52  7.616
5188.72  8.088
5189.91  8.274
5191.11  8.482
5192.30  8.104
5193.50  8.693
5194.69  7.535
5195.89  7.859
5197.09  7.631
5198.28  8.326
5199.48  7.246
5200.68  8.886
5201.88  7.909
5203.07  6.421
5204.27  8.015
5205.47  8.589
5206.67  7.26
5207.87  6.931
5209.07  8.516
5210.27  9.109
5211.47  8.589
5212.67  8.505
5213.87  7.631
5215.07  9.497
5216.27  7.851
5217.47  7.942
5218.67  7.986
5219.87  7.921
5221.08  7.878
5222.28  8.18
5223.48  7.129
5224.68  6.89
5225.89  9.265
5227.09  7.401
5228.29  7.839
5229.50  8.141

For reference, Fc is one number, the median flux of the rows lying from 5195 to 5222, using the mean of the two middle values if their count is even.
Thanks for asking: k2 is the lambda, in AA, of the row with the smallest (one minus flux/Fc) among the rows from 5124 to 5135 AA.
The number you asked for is 5130.50 AA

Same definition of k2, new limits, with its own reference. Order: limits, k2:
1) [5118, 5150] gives 5135.23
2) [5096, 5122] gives 5112.81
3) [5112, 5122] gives 5112.81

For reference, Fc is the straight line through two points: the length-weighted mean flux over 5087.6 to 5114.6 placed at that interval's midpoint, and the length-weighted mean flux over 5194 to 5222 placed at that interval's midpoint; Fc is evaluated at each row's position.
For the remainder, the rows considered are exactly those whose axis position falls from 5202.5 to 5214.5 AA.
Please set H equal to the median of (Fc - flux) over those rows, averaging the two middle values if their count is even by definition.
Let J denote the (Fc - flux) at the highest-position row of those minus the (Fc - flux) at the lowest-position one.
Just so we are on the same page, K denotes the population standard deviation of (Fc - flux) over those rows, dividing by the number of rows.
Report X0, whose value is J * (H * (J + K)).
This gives -0.10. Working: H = -0.3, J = -1.2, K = 0.82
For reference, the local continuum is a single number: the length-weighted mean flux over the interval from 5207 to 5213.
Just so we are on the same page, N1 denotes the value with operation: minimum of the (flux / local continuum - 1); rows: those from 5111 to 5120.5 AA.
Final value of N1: -0.249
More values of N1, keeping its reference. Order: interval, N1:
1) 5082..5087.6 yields -0.135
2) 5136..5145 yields -0.130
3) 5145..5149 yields -0.090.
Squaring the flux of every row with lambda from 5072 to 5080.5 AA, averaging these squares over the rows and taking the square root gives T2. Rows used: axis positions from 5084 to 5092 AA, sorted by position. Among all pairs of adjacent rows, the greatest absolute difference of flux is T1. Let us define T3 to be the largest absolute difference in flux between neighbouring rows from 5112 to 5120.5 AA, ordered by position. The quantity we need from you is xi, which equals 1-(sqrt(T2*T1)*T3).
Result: -4.40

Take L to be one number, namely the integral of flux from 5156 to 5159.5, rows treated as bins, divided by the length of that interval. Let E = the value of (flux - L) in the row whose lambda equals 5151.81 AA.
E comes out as 0.3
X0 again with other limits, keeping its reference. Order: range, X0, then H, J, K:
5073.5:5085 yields -0.07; 0.7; -0.4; 0.64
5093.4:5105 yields 0.00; 0.0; 0.3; 0.43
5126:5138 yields -0.55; -1.0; -1.1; 0.64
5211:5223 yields 0.04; 0.1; 0.5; 0.52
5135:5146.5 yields -1.37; -0.6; 1.3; 0.60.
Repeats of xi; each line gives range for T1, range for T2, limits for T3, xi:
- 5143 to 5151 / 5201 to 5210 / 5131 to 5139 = -4.01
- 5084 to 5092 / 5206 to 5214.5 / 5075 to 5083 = -6.01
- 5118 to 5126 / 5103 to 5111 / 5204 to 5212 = -3.96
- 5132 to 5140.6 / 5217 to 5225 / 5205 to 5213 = -4.14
